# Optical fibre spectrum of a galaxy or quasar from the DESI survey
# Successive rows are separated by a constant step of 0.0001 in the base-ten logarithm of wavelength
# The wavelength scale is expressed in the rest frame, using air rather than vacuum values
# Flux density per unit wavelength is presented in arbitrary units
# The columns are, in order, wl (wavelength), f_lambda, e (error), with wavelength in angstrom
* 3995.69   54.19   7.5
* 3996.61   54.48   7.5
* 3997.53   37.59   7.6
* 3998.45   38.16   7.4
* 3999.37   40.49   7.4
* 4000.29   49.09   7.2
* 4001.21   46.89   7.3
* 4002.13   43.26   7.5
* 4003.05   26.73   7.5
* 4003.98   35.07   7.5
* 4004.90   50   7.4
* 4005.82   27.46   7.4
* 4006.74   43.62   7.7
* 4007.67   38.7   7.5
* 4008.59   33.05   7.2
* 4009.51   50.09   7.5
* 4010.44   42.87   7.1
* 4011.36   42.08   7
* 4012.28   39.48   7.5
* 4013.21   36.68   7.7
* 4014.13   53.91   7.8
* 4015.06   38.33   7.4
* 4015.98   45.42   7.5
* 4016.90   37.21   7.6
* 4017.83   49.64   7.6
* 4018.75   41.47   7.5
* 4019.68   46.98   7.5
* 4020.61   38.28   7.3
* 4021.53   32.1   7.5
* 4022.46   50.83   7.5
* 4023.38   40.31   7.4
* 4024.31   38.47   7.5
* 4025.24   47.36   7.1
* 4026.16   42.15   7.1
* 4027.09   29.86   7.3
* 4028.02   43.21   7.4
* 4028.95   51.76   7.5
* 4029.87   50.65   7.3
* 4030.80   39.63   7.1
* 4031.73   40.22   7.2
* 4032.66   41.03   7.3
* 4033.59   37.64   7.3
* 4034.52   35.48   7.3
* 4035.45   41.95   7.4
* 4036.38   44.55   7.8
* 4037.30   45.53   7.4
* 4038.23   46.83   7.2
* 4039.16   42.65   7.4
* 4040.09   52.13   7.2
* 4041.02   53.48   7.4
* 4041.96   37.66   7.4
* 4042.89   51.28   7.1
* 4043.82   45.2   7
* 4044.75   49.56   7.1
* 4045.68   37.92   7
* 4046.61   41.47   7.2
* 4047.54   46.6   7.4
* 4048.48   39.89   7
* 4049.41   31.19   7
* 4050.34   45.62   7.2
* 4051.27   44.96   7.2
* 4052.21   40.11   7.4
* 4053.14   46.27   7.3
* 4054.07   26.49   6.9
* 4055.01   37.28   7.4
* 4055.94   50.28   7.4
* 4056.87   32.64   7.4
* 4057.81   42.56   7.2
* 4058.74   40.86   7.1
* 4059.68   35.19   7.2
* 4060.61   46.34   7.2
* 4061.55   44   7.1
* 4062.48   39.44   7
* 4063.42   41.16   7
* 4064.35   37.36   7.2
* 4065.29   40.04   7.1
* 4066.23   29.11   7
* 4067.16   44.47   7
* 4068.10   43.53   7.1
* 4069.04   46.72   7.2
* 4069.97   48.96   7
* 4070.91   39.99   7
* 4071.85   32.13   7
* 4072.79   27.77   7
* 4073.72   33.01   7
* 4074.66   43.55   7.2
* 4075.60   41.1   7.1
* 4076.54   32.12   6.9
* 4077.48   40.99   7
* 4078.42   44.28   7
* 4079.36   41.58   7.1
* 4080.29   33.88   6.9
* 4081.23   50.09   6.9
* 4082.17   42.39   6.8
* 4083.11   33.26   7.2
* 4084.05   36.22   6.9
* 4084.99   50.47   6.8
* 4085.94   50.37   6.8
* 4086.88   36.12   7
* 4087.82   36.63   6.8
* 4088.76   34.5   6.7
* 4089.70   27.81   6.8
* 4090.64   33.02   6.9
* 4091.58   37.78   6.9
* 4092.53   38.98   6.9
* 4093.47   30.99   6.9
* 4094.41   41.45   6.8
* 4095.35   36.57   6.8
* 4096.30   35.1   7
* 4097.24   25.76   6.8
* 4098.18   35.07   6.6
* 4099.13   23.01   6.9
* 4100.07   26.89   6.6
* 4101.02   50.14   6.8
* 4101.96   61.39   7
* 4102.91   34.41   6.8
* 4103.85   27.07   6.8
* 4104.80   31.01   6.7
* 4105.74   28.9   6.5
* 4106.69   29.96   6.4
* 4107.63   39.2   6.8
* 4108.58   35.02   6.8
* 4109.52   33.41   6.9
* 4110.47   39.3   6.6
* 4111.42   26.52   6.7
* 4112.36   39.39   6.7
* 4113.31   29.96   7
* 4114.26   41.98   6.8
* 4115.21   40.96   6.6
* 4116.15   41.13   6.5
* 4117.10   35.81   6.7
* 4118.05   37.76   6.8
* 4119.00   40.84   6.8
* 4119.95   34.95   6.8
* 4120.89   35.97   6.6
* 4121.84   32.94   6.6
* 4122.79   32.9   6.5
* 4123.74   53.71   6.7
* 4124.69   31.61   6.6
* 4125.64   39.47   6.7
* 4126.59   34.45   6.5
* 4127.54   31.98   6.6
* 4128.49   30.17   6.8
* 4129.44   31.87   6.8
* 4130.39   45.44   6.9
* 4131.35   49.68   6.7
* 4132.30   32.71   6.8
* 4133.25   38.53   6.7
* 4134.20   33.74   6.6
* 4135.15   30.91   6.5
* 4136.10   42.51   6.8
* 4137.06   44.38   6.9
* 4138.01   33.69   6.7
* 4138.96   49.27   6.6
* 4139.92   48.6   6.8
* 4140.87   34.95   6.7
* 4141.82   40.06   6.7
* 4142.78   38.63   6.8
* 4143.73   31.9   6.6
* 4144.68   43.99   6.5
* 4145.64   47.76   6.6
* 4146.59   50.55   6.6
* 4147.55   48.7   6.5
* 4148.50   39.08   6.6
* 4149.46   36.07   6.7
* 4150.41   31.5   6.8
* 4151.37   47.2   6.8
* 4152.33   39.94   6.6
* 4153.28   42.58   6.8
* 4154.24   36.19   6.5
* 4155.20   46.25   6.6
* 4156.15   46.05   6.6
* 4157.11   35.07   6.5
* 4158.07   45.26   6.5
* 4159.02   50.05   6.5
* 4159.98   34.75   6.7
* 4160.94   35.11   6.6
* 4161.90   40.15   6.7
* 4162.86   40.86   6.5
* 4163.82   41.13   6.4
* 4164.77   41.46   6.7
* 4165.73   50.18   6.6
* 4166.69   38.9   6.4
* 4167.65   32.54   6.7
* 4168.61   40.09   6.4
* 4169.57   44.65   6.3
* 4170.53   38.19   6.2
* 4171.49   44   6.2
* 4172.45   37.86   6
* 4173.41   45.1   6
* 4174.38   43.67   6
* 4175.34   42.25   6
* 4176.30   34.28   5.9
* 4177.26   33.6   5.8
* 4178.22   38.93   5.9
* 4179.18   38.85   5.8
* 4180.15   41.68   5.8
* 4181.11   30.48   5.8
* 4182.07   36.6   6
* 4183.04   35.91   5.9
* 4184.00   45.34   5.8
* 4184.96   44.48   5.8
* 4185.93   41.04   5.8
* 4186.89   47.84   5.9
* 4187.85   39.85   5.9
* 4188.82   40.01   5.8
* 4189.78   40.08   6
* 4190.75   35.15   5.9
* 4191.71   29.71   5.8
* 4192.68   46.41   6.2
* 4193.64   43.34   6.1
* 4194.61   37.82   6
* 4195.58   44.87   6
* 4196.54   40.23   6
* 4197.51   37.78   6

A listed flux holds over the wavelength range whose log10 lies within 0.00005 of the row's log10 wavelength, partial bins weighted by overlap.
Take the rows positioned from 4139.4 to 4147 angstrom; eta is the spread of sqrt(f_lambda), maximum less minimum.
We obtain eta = 1.46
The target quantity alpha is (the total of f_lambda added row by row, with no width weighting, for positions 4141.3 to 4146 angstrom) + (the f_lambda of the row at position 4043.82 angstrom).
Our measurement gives 248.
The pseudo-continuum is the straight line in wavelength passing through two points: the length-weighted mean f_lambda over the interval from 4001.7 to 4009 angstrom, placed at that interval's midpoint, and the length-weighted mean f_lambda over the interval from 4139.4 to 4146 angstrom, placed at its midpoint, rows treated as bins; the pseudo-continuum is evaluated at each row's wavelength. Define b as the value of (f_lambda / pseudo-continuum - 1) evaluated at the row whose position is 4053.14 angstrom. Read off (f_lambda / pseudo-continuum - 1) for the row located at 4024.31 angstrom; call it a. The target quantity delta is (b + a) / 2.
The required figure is 0.11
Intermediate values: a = 0.02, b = 0.20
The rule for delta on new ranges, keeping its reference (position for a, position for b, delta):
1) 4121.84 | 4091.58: -0.11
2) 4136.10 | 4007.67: 0.04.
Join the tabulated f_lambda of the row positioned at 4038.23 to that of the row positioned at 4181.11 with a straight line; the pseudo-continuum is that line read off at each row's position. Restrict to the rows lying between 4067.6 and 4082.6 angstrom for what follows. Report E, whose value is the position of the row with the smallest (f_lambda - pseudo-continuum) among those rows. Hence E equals 4072.79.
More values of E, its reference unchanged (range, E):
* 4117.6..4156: 4128.49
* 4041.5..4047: 4041.96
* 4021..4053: 4027.09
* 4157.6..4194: 4181.11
